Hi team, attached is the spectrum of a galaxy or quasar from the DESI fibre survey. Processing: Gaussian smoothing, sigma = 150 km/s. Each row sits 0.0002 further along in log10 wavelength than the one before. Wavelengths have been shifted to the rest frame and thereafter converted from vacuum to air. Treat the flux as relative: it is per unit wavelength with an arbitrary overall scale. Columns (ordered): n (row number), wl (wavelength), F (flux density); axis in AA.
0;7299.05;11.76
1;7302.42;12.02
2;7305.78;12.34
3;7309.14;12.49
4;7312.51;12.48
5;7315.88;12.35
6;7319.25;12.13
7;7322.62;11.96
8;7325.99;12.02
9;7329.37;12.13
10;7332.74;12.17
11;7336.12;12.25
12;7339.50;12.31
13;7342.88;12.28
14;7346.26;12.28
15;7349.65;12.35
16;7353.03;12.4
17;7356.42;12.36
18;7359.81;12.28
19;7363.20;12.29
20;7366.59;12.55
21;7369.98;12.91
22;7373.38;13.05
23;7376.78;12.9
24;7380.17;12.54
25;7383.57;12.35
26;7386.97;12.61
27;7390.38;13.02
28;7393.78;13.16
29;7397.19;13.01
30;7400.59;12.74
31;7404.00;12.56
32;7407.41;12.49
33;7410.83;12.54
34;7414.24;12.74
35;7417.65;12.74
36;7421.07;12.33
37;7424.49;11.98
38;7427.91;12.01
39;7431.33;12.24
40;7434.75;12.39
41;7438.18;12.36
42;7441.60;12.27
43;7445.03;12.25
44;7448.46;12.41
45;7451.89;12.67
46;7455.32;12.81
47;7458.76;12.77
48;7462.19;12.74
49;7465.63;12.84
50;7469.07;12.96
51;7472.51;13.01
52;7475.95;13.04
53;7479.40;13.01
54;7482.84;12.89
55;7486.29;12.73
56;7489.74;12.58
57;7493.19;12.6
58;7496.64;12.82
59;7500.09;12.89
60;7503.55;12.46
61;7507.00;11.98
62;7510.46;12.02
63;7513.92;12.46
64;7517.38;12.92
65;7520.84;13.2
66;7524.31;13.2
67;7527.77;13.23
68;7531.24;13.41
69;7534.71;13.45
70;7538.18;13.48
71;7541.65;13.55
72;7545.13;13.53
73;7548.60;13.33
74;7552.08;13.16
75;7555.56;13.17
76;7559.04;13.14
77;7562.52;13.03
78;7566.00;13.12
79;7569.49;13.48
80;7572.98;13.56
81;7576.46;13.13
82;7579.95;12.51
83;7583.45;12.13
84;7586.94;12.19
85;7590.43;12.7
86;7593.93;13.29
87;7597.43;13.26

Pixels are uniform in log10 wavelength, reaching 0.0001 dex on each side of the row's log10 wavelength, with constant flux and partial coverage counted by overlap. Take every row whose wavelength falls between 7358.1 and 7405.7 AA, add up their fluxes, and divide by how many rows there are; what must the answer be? 12.7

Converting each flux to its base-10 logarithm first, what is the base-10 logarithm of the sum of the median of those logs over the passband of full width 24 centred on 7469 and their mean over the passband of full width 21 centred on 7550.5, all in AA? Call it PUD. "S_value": 0.350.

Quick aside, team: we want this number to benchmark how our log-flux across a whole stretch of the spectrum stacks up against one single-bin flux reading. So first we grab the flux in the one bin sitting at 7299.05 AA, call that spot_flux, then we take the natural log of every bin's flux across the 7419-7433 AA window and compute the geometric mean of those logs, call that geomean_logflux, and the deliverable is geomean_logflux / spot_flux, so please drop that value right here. 0.212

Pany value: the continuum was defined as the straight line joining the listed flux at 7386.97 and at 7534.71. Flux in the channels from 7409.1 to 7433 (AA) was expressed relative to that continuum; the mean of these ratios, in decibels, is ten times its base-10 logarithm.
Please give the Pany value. -0.15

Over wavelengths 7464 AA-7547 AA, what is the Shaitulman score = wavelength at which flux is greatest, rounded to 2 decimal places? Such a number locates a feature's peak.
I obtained 7541.65 AA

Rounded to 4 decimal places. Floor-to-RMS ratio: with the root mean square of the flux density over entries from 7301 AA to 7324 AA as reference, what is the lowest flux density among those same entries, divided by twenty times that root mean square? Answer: 0.0488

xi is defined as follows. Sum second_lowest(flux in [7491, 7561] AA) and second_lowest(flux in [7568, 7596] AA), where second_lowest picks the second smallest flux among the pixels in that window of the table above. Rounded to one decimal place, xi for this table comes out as 24.2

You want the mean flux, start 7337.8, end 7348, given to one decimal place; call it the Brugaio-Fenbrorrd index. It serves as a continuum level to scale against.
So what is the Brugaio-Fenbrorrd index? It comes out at 12.3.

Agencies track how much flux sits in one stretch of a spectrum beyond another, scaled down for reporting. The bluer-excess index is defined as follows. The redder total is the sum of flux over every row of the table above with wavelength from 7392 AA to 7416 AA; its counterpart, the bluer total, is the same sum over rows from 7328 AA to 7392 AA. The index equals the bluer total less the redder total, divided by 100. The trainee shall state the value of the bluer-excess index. 1.5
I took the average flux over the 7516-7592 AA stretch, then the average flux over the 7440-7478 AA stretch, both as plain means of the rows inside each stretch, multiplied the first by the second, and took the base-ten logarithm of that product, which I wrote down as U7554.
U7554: 2.22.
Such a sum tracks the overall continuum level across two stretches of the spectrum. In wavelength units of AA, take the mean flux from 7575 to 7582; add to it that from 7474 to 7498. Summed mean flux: 25.6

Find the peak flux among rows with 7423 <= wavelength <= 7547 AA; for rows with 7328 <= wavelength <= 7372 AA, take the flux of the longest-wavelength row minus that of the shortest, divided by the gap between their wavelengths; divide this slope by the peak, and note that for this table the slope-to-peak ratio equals 0.0014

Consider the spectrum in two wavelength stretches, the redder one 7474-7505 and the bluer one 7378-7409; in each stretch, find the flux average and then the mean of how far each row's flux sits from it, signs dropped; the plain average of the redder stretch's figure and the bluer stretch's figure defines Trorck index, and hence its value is 0.20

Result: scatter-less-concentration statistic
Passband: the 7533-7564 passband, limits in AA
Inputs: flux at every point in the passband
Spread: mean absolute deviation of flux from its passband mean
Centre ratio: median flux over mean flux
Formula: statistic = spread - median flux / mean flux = -0.832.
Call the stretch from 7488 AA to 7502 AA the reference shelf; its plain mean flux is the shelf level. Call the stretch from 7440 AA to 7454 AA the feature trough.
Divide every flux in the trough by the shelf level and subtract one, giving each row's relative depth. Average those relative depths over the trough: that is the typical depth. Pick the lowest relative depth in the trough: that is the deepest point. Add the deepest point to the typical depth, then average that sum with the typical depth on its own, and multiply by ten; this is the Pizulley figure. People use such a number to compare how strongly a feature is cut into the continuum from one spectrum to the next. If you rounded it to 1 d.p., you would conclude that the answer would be -0.4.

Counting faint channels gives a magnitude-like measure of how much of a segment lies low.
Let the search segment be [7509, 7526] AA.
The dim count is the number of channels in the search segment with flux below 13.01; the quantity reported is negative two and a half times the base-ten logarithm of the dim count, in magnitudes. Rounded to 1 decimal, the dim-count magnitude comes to -1.2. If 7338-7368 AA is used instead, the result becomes -2.4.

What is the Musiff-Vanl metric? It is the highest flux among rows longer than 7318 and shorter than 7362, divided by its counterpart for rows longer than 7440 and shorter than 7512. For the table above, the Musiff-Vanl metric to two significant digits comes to 0.95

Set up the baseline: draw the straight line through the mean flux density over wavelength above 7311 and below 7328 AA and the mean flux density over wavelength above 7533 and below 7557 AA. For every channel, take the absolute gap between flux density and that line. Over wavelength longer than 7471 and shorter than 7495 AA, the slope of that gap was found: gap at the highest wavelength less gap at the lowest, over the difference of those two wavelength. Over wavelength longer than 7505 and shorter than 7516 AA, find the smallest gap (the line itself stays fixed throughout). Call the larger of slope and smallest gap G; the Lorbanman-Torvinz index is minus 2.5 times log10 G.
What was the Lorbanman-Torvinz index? 0.3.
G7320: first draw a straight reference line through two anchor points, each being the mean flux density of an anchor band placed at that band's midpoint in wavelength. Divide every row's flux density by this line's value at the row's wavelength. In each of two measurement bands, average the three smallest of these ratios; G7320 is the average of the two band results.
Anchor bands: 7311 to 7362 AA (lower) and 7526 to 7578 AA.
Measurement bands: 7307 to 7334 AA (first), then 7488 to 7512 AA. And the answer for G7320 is 0.957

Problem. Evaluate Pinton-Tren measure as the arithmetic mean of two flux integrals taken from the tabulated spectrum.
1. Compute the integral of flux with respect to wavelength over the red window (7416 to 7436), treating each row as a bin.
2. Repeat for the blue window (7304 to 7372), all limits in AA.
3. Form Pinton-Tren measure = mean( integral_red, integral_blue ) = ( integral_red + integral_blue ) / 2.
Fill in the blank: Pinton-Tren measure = 542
